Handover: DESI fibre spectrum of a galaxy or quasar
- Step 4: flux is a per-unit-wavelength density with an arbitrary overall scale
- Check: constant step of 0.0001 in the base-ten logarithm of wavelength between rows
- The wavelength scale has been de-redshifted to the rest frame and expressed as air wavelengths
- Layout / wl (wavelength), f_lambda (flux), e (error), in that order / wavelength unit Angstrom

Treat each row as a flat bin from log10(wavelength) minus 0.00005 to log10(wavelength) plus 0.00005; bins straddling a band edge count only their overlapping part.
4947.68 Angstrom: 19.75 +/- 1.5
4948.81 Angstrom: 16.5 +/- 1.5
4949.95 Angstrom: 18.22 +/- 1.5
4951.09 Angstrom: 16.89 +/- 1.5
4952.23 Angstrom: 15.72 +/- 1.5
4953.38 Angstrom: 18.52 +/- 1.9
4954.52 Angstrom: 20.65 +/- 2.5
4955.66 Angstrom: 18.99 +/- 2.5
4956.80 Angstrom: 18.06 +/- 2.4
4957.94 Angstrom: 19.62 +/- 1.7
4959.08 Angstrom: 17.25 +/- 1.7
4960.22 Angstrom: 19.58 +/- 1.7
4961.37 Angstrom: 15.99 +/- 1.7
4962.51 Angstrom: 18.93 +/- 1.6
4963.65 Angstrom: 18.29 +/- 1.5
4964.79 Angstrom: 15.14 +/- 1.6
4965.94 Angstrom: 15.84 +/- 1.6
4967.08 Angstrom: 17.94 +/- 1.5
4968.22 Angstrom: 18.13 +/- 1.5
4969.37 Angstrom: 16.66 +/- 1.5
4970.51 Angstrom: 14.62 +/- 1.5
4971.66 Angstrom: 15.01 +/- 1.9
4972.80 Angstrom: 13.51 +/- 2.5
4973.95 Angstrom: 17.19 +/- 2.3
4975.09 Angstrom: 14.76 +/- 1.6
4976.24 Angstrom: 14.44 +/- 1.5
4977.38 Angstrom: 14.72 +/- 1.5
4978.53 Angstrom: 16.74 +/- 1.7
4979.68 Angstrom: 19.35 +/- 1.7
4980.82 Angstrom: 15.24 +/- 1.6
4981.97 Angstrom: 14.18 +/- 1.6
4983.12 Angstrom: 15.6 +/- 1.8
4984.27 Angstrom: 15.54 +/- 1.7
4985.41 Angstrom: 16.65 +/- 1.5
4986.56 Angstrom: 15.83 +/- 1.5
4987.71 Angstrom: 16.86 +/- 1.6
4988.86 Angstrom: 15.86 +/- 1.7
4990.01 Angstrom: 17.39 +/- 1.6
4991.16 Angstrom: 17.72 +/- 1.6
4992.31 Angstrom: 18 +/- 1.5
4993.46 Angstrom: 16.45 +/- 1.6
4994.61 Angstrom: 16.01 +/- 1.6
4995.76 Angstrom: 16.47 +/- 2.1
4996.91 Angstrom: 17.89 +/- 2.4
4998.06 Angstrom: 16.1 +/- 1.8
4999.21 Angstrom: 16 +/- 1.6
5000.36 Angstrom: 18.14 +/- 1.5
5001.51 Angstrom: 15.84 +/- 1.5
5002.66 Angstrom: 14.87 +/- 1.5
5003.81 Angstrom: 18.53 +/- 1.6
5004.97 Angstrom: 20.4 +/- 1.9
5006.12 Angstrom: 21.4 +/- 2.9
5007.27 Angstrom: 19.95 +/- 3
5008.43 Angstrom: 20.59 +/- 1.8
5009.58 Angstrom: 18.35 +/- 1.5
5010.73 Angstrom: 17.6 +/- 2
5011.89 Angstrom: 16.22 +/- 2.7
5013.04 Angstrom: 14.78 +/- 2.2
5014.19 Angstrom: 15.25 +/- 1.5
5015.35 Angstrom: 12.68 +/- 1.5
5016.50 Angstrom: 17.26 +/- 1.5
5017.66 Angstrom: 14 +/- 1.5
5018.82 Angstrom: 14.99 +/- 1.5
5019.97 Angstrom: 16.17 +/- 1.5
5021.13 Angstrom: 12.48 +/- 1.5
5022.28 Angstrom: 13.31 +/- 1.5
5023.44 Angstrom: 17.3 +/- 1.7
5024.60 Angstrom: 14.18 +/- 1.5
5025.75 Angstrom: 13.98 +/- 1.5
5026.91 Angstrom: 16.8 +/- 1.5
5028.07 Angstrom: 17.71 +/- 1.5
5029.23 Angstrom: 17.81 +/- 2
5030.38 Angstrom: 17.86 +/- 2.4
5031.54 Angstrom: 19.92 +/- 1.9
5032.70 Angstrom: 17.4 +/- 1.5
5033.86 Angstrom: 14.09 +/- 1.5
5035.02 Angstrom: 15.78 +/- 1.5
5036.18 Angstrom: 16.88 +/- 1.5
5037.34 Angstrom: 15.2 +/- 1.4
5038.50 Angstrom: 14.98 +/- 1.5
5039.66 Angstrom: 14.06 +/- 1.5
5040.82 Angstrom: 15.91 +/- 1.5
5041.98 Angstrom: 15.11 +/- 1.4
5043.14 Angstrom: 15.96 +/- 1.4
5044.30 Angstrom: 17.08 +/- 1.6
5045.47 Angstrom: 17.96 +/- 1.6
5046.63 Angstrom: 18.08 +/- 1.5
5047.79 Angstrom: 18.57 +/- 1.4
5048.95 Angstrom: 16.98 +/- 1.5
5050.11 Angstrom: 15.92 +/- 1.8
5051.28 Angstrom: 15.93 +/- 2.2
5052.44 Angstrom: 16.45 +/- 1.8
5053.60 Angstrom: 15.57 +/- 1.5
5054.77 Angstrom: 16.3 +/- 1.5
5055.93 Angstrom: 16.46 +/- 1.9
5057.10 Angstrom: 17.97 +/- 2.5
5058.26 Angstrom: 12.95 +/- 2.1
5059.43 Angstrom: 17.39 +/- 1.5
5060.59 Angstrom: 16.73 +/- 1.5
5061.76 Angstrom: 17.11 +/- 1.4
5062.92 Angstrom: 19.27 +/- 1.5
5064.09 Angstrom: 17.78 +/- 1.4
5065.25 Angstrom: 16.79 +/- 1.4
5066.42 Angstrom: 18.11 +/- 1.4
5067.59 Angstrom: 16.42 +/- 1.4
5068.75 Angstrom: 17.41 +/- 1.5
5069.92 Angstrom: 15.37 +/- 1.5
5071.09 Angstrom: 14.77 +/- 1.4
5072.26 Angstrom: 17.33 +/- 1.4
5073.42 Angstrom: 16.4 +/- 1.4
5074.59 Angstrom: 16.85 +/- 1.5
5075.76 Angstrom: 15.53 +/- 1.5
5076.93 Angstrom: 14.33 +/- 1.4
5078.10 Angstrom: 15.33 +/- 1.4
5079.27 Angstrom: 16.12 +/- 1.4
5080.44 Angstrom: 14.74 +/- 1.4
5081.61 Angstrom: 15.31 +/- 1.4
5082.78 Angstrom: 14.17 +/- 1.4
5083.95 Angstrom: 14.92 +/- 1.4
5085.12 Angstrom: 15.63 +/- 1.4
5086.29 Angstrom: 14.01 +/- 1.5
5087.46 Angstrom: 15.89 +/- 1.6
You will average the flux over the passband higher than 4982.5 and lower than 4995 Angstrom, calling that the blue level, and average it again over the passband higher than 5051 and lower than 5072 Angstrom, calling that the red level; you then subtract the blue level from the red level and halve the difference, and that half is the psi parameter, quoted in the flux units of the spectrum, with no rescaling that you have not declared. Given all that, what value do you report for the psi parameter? 0.0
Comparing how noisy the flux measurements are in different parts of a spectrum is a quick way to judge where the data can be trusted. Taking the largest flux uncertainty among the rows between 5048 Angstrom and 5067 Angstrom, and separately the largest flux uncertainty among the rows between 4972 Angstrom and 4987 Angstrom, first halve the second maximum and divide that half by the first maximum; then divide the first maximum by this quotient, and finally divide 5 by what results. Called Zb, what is 1.0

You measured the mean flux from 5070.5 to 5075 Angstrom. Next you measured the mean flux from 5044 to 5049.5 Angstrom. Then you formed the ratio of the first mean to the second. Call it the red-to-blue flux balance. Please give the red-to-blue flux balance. 0.92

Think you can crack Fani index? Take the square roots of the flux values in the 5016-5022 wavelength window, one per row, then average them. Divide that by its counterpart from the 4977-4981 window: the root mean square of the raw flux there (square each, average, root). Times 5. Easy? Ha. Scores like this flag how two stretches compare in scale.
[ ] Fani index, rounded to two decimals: 1.16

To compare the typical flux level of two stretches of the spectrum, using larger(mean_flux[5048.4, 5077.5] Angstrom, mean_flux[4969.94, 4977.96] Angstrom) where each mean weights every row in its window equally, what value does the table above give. 16.5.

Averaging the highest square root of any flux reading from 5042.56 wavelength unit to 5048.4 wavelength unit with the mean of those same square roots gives 4.25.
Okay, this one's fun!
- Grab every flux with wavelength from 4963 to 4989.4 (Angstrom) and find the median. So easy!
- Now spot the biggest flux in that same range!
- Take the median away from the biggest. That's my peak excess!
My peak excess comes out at 3.5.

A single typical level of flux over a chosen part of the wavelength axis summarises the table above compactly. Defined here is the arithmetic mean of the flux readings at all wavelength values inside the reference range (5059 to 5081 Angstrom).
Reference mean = 16.51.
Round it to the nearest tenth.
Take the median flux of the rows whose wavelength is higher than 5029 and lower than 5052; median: 16.4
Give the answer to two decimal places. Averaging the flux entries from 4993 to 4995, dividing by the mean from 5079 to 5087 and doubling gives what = 2.17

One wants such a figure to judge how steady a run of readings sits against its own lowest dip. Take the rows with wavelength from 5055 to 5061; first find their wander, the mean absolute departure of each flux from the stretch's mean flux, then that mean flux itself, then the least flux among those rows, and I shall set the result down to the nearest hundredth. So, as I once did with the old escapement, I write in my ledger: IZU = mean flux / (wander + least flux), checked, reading 1.14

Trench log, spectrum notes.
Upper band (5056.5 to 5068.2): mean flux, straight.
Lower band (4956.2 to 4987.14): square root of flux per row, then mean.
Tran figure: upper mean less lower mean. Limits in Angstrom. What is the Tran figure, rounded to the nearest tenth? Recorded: 13.0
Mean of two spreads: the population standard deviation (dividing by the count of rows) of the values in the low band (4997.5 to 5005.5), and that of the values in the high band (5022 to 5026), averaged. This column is 1.67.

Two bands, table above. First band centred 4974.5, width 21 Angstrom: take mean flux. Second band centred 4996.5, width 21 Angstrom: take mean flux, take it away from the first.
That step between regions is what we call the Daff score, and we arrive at -1.40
